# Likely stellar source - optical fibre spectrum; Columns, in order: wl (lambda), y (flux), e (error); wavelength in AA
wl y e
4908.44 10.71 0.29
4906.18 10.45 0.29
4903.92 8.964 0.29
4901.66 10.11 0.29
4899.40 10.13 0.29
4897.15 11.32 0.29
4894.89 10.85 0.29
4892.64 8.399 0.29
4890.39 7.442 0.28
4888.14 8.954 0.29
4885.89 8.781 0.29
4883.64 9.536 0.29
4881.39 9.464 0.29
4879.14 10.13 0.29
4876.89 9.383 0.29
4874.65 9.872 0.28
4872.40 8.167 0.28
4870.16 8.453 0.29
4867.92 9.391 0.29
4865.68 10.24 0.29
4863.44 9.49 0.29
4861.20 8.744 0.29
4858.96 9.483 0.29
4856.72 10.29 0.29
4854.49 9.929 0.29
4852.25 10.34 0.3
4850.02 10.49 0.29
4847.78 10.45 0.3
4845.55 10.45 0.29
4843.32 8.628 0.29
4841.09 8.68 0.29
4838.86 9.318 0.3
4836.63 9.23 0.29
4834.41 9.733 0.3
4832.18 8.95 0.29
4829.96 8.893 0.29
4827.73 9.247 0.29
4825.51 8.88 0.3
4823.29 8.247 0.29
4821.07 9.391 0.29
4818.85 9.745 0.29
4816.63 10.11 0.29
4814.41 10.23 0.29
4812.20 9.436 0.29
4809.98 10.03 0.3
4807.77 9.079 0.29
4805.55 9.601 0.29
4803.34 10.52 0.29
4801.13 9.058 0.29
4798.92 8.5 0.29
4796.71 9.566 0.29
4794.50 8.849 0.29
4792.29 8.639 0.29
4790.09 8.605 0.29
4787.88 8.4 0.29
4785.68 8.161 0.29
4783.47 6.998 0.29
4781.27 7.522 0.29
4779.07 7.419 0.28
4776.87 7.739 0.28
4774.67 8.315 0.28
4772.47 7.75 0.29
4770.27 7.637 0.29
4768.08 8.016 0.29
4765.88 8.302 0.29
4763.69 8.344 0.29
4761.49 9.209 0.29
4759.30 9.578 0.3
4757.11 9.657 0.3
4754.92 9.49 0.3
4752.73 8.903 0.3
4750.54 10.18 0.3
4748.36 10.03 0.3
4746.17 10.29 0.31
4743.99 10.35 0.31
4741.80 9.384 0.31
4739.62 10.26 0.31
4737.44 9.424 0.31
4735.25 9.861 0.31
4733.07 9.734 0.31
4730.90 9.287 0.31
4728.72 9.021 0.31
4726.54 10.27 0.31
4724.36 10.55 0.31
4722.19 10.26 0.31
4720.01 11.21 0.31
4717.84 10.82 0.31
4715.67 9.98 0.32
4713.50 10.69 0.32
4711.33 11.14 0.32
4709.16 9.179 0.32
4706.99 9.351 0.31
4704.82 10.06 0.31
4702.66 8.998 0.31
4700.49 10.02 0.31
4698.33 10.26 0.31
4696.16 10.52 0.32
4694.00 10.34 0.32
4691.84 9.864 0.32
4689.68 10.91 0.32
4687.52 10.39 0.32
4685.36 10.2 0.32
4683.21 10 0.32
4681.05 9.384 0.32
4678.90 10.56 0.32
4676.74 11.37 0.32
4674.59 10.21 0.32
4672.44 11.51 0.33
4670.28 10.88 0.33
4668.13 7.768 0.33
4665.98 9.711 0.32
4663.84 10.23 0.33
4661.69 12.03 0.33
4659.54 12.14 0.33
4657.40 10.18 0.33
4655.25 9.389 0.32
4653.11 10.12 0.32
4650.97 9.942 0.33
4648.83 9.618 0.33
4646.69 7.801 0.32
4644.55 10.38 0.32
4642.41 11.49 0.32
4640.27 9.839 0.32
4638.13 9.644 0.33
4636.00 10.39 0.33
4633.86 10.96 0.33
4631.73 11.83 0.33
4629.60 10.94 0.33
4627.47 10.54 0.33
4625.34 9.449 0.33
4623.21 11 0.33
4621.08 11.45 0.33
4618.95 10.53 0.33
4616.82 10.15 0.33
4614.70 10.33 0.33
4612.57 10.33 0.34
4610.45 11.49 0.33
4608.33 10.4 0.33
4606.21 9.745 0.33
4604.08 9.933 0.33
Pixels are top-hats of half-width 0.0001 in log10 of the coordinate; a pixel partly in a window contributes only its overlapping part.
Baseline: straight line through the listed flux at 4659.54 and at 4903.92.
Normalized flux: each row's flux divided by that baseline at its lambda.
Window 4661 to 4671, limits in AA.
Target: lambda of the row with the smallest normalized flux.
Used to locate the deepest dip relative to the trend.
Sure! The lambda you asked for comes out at 4668.13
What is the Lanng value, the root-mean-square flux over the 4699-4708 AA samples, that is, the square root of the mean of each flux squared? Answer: 9.6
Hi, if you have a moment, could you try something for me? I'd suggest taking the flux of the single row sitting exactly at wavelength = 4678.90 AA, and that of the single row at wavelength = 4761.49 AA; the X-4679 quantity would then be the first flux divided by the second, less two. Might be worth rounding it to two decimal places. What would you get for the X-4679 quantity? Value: -0.85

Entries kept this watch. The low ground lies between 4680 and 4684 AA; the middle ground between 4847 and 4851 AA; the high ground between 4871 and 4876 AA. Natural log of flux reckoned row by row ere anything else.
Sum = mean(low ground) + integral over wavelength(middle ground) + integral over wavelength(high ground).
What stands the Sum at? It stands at 22.6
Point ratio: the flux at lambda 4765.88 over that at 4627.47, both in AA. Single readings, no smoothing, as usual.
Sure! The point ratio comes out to 0.79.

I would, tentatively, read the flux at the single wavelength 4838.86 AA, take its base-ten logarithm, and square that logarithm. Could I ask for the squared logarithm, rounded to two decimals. 0.94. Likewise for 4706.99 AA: 0.94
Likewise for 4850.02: 1.04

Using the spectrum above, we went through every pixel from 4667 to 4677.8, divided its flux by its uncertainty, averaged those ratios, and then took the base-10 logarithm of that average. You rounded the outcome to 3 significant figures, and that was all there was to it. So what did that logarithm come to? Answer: 1.50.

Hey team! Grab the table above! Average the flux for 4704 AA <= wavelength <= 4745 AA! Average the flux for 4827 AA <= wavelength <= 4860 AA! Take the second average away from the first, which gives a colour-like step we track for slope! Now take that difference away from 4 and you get 3.6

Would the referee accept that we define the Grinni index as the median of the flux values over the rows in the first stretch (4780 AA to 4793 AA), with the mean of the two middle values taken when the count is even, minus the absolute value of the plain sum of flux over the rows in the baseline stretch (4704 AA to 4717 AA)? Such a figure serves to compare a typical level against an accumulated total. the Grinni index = -52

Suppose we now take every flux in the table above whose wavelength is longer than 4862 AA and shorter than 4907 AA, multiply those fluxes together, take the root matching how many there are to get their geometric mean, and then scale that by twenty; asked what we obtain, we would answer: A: 189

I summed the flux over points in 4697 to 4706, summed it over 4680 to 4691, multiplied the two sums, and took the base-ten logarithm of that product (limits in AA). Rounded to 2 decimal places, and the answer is 3.30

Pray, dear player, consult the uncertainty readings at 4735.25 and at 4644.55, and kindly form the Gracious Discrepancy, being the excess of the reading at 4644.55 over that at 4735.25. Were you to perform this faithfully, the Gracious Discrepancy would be 0.010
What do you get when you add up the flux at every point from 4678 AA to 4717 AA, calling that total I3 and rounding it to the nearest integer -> 182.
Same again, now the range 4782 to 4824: 173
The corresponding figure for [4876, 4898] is 94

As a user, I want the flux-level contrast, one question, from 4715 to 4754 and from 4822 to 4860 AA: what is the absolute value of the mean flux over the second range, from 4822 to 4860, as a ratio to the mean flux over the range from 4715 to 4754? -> 0.95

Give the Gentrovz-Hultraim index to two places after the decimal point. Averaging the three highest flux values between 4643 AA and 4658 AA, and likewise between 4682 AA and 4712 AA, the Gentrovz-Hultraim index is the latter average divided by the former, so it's 1.06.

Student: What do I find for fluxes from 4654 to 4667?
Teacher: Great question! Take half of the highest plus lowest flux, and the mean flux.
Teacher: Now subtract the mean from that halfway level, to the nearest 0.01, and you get 0.15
